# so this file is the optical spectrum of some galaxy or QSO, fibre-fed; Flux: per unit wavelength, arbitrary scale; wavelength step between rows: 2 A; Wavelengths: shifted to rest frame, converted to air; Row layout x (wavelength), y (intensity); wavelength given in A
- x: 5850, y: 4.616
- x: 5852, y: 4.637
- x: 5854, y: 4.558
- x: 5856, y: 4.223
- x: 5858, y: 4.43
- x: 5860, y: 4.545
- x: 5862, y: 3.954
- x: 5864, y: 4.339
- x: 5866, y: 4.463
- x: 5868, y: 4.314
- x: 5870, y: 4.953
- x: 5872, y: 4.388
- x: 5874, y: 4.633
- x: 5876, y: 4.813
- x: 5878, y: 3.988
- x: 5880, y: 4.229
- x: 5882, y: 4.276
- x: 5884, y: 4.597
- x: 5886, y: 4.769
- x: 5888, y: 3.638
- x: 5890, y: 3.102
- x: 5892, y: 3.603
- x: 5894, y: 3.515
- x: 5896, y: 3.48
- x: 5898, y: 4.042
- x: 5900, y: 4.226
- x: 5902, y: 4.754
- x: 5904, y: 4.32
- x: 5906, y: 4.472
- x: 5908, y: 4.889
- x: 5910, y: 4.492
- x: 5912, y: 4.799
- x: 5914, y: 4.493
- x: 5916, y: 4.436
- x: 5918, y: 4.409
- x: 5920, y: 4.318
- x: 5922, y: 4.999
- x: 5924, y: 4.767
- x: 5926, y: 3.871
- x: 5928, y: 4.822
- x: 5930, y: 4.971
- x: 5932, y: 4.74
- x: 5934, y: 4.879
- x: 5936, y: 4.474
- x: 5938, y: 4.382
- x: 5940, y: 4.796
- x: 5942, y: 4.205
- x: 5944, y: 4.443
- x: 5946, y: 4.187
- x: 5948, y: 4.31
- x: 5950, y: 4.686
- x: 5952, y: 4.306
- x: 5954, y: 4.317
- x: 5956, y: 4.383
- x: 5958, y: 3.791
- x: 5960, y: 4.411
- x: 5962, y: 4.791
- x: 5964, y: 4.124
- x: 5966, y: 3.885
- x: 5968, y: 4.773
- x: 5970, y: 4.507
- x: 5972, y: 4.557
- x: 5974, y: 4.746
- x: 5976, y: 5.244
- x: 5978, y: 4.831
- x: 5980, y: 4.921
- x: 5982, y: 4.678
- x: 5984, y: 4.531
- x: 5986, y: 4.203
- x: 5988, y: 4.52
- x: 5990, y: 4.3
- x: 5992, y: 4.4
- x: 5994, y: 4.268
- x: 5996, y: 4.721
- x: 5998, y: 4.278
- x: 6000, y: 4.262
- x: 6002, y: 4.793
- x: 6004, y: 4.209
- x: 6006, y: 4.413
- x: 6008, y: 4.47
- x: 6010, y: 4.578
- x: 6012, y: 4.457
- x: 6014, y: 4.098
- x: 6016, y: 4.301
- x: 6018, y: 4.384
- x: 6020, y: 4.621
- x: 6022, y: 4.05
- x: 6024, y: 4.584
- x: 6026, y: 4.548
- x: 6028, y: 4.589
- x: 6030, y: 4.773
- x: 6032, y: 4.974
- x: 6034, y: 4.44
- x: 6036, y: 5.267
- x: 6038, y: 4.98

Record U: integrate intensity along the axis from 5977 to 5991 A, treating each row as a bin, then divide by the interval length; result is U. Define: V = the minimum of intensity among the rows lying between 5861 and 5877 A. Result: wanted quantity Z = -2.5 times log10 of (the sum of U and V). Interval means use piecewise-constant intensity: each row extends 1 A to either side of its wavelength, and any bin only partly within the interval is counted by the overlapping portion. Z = -2.33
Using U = 4.57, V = 3.954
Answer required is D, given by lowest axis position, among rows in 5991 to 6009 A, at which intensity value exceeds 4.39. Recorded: 5992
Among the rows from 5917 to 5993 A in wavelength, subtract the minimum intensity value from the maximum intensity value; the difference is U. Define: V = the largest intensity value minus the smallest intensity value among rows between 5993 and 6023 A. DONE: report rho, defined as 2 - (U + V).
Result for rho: -0.2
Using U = 1.5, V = 0.7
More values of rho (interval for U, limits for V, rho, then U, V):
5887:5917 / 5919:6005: -1.2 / 1.8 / 1.5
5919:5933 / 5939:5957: 0.3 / 1.1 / 0.6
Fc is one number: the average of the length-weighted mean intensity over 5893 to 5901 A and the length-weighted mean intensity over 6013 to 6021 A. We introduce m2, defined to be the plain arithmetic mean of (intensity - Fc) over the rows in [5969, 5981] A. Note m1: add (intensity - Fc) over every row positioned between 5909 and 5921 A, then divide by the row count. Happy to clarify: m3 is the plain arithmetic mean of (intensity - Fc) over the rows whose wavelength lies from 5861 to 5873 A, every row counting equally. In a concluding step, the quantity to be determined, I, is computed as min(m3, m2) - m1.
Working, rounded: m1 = 0.41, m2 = 0.72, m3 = 0.32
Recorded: -0.1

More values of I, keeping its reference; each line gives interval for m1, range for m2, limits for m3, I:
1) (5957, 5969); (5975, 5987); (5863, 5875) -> 0.2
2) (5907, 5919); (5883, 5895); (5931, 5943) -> -0.7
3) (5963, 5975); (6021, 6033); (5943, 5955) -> -0.1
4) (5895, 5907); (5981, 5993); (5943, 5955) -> 0.2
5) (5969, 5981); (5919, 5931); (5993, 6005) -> -0.4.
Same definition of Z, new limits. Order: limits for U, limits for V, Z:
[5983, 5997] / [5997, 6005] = -2.34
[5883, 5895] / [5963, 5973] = -2.22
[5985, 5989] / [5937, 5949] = -2.33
